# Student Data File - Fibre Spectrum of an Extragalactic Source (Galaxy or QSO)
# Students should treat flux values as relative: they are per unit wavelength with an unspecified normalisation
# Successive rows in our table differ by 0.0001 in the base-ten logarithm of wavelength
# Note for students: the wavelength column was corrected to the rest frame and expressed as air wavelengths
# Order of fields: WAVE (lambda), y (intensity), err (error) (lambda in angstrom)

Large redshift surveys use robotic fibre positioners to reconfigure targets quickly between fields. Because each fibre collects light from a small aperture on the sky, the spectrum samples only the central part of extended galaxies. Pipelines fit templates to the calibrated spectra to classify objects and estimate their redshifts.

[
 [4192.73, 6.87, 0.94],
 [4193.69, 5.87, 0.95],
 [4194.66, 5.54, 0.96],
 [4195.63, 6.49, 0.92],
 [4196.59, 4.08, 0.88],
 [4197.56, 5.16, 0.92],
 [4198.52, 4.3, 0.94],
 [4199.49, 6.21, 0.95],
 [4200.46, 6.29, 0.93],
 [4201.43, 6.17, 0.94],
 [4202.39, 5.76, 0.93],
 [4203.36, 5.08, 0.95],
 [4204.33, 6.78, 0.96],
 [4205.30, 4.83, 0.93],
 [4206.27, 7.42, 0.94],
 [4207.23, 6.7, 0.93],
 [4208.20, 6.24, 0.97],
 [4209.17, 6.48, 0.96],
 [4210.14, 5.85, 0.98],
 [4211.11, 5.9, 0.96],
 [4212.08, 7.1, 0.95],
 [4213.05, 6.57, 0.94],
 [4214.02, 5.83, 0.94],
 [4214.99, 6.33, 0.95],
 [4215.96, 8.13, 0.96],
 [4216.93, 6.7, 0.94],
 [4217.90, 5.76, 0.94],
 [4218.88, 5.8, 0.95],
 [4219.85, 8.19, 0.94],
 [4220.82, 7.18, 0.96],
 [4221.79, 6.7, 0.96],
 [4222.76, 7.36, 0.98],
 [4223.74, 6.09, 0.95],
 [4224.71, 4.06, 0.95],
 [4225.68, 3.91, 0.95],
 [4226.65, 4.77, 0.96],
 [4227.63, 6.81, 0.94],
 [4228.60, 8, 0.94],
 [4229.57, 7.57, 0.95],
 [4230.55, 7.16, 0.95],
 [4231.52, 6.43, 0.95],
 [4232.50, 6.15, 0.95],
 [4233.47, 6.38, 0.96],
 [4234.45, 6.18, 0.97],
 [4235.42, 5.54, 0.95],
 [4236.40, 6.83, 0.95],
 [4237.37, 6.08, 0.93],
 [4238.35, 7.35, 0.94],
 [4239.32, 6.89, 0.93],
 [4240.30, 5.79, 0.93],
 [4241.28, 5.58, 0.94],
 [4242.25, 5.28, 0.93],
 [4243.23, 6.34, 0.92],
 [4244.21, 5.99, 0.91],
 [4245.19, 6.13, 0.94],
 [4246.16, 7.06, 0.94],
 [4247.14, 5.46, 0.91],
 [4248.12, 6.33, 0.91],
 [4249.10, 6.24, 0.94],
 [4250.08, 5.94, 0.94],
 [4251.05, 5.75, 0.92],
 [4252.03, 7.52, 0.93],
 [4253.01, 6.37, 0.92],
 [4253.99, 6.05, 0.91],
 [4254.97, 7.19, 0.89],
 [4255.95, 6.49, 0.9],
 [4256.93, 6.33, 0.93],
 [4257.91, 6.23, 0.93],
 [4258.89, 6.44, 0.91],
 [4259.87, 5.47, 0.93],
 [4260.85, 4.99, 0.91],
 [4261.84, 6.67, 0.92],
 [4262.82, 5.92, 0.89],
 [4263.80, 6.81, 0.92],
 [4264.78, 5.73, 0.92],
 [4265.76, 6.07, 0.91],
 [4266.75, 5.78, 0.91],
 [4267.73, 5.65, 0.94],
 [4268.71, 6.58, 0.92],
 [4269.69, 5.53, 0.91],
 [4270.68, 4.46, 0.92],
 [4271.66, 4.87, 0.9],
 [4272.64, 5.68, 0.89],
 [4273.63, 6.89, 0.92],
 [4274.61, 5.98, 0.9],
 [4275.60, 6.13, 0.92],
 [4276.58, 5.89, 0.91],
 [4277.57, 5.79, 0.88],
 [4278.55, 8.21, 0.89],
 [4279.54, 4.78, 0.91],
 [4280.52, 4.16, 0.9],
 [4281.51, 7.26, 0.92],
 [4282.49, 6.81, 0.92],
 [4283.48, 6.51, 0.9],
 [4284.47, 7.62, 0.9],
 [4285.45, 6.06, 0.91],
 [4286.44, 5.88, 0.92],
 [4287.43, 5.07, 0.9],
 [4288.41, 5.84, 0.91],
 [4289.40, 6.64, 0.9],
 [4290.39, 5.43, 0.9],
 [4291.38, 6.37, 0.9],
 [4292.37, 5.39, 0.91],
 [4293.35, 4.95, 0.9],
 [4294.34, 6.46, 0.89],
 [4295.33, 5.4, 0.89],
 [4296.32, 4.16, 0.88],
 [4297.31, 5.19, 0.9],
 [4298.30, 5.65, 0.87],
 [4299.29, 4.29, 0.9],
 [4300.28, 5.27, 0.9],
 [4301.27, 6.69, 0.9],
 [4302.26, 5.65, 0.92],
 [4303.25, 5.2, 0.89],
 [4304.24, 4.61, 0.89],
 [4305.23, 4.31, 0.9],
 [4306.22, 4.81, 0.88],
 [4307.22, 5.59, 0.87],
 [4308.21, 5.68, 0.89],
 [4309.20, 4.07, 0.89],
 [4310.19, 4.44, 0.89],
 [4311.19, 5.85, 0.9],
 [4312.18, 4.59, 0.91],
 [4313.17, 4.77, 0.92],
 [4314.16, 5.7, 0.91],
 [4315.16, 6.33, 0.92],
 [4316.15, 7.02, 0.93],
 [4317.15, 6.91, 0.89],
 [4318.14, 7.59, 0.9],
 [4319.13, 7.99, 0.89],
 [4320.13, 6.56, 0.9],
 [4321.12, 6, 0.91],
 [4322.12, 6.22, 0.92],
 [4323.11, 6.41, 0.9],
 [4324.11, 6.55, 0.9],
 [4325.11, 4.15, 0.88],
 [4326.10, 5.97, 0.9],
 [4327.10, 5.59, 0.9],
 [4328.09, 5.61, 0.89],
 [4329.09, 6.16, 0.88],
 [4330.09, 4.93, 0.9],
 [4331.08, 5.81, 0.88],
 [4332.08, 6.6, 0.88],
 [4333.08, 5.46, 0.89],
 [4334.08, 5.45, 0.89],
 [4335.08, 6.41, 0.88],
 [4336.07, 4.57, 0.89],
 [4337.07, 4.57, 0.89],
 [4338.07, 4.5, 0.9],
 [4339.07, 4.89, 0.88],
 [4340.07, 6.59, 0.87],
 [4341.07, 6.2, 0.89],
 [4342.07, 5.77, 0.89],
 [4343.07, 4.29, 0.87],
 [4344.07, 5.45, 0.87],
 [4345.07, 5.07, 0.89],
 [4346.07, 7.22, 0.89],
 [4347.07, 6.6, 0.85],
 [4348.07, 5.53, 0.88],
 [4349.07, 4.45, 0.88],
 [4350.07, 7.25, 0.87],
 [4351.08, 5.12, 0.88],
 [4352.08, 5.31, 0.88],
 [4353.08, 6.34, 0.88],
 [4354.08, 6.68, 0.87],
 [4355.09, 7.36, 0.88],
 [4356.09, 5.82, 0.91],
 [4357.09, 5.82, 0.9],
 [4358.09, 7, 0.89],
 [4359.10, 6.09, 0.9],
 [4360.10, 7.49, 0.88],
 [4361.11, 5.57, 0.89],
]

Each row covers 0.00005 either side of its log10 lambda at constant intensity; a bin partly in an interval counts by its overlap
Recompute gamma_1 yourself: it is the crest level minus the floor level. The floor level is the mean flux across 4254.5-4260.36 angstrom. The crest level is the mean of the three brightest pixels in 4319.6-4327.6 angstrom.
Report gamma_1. 0.15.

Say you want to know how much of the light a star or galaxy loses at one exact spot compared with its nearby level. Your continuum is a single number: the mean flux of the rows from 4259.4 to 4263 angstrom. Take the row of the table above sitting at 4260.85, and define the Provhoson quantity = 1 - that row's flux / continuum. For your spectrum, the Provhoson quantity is 0.13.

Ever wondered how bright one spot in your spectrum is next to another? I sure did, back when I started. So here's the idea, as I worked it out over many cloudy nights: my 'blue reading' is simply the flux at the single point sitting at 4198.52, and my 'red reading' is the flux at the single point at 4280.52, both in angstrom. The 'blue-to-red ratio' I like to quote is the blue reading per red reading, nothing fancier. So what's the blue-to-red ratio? 1.03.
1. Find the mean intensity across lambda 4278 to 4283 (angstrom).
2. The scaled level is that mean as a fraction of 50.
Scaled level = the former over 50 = 0.125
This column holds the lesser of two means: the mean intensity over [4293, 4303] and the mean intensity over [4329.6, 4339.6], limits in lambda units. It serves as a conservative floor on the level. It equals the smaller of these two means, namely 5.32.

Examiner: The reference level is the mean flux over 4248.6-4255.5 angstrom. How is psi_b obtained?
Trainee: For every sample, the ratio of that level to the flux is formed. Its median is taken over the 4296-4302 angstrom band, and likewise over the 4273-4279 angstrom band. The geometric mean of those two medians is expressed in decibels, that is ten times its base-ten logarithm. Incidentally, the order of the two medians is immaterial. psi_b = 0.6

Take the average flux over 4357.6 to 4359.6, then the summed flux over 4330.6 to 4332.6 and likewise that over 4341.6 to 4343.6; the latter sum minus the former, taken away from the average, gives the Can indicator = 8.9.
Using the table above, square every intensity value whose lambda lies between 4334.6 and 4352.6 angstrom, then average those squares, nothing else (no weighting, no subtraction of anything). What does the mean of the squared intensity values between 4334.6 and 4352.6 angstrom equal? 32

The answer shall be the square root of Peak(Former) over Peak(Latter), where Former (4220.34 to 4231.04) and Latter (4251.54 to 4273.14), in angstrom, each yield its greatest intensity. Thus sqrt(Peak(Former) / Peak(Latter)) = 1.03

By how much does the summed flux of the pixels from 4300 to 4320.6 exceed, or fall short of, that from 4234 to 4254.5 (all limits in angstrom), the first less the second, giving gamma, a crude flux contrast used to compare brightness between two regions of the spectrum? -11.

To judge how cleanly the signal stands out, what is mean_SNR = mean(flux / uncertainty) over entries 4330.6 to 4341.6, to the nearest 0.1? 6.3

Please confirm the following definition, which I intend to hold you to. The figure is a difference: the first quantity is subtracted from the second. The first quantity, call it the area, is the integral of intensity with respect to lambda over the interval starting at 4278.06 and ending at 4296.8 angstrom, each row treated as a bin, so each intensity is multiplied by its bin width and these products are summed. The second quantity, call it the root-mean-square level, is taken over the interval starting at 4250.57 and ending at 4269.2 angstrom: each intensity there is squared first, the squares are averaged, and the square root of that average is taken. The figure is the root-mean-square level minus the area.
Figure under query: -105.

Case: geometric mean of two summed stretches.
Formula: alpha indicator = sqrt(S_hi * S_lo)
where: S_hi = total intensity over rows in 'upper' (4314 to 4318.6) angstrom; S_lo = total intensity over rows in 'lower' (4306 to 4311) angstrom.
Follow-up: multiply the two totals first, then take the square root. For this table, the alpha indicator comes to 28.7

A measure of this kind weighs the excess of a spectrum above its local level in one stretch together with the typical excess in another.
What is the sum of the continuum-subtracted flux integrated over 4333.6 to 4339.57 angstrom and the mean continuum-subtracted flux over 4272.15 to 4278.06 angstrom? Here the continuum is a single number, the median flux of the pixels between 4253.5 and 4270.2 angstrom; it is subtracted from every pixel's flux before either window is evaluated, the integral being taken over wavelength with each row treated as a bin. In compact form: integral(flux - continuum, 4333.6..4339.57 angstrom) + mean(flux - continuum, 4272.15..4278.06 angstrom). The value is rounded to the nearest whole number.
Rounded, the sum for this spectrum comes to -6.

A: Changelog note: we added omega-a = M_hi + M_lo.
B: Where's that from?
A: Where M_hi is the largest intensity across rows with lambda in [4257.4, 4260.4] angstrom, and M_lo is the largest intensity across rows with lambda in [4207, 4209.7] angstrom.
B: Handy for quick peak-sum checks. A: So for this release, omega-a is 13.1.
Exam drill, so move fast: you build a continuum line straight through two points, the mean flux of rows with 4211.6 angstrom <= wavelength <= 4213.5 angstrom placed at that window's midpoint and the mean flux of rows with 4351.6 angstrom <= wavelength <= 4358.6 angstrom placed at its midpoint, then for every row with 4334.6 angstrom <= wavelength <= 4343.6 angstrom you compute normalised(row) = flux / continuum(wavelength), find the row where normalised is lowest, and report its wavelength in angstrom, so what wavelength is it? 4343.07 angstrom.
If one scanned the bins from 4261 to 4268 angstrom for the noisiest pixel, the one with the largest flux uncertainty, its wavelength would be 4267.73 angstrom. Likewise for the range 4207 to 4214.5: 4210.14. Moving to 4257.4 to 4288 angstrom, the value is 4267.73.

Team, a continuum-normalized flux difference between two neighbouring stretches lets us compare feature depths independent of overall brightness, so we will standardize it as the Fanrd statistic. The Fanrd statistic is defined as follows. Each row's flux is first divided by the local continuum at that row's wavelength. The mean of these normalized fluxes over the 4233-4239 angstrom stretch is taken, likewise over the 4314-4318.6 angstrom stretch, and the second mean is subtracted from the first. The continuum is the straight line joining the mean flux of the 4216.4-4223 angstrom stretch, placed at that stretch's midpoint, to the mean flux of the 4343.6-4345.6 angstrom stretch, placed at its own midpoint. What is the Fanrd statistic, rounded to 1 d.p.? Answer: -0.2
